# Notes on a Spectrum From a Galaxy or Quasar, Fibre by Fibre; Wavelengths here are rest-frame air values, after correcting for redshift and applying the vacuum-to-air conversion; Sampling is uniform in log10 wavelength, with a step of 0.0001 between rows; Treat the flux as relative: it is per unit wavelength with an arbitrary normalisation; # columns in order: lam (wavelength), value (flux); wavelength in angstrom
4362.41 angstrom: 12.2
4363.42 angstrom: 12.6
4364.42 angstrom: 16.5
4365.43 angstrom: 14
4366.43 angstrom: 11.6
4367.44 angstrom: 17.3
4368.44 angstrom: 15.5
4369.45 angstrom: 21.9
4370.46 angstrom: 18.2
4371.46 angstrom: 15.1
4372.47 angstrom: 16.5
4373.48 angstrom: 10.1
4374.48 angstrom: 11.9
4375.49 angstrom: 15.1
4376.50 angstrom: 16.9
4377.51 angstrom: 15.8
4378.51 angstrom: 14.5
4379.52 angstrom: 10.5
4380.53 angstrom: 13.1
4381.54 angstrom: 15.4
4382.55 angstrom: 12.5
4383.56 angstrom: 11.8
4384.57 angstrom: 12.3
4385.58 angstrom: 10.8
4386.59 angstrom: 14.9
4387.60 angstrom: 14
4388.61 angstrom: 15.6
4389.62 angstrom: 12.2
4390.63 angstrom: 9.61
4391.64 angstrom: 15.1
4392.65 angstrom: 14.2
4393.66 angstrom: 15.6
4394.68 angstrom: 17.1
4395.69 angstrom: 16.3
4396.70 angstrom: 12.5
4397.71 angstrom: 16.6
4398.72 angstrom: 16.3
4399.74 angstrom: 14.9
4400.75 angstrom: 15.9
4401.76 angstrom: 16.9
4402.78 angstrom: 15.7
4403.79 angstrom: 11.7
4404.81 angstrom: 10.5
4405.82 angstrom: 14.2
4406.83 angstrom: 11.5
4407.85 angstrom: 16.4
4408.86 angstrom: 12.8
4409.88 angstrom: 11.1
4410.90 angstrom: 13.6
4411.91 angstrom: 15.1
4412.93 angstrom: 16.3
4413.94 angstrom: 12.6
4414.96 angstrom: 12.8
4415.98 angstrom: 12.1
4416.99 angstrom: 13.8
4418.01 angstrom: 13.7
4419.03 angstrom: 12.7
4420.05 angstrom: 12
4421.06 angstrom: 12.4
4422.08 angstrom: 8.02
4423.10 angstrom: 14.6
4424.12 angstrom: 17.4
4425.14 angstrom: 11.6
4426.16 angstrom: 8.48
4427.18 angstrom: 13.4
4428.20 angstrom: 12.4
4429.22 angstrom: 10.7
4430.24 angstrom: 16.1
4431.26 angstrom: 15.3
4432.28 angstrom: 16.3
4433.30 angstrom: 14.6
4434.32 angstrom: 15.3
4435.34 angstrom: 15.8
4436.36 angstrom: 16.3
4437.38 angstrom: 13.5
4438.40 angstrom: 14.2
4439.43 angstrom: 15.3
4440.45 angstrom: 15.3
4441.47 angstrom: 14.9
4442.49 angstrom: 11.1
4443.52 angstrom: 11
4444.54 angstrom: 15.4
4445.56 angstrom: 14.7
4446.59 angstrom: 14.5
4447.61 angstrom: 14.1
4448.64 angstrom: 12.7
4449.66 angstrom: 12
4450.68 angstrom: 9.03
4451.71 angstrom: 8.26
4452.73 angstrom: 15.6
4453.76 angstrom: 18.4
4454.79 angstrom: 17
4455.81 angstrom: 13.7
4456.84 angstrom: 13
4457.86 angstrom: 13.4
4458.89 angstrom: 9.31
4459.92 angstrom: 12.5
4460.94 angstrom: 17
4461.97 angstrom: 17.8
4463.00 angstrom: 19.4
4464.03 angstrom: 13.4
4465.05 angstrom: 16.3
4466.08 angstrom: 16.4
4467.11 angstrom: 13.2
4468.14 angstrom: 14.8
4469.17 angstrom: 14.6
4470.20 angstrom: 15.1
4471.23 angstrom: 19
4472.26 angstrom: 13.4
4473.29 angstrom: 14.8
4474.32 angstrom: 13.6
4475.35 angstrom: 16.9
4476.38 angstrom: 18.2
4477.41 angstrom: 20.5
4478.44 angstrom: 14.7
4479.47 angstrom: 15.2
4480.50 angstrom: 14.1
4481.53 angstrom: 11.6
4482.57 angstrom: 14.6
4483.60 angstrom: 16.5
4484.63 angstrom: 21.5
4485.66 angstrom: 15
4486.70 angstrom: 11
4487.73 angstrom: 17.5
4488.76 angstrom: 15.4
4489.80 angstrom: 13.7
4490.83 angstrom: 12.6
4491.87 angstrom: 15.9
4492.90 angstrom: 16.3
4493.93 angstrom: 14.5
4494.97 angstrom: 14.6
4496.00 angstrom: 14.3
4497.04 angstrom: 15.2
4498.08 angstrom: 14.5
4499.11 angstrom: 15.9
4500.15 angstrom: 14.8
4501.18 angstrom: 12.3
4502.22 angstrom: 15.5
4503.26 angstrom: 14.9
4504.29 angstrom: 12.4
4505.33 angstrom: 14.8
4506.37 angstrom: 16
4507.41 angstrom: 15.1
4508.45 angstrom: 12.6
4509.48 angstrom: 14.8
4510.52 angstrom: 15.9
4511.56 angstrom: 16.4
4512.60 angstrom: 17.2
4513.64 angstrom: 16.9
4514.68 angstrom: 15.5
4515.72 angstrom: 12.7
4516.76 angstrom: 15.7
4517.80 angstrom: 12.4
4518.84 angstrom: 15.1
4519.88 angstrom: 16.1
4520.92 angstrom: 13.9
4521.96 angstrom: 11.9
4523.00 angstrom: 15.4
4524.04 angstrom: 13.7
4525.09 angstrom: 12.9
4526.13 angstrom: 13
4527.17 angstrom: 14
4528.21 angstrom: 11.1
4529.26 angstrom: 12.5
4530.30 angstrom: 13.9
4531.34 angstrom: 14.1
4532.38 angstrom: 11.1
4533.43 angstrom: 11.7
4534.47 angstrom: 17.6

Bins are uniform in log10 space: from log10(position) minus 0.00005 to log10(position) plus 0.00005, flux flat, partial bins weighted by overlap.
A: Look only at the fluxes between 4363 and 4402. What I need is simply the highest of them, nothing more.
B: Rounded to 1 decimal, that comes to 21.9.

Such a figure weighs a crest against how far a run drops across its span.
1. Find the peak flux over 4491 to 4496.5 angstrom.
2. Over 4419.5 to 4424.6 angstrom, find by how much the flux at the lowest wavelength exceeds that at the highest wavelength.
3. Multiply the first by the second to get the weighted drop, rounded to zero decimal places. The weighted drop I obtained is -88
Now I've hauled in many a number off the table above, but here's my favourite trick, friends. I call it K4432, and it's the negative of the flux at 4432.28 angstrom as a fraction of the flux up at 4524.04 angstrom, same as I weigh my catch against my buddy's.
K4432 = -1.19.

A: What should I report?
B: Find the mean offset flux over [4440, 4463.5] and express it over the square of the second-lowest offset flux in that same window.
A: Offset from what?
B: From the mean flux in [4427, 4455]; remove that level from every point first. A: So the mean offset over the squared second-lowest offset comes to 0.00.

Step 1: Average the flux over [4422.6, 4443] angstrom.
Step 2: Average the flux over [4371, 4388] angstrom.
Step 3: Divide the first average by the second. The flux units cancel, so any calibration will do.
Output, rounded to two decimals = 1.04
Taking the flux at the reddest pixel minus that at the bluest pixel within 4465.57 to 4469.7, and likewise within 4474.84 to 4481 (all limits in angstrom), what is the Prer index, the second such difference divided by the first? 1.6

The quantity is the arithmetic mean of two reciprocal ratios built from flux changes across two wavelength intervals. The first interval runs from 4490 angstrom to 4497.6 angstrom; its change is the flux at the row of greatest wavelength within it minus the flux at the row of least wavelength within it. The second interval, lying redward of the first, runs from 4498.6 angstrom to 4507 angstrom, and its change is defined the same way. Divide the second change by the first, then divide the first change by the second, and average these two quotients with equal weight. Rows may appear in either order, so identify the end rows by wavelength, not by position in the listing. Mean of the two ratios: 13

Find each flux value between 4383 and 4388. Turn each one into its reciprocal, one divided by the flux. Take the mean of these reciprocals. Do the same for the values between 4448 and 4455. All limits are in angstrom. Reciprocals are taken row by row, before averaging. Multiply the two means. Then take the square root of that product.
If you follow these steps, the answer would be 0.081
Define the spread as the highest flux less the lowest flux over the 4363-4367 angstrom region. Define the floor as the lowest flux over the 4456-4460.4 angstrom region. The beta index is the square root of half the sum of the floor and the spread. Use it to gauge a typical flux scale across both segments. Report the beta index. 2.67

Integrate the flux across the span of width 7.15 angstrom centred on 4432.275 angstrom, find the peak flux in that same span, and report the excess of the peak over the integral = -90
